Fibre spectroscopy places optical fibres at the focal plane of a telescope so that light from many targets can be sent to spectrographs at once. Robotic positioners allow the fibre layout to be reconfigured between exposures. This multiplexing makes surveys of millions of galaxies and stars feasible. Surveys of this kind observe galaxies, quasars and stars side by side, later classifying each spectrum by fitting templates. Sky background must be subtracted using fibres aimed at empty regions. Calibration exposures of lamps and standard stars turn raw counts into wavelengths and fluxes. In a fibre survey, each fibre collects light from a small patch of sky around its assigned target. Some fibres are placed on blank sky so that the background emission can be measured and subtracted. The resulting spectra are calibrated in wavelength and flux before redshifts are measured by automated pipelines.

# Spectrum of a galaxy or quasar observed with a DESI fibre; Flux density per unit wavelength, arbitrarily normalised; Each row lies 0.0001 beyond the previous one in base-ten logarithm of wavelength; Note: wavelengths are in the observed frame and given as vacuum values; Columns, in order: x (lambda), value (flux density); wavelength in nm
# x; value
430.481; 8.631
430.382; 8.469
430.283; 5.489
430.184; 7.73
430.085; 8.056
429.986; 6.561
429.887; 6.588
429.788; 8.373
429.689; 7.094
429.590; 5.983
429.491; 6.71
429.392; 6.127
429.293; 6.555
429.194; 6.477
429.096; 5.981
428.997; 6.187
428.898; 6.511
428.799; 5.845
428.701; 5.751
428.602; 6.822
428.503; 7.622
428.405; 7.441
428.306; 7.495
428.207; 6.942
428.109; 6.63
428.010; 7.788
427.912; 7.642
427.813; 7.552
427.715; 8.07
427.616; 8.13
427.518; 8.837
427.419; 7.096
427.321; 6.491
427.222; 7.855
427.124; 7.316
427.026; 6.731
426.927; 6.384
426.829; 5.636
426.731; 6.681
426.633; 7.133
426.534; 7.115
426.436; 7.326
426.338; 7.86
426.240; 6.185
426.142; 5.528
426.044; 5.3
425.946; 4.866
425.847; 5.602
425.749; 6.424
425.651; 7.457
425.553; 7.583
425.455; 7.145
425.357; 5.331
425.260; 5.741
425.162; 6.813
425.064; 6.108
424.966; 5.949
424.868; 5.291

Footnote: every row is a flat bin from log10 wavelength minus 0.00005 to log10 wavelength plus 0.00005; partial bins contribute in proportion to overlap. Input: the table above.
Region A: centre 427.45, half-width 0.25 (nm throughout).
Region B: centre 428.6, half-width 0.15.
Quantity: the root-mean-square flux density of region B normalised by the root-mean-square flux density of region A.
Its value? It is 0.88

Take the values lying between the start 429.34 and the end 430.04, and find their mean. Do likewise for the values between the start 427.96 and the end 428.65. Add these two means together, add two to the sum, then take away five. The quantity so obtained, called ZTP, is 11.0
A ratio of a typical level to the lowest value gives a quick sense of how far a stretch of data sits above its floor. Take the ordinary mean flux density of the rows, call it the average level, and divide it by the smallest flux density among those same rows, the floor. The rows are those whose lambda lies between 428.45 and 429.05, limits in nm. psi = 1.12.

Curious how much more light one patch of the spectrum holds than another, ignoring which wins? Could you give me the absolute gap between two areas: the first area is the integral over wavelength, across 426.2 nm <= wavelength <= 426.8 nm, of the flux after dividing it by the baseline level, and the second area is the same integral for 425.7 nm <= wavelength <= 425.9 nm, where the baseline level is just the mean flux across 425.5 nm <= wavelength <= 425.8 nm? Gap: 0.42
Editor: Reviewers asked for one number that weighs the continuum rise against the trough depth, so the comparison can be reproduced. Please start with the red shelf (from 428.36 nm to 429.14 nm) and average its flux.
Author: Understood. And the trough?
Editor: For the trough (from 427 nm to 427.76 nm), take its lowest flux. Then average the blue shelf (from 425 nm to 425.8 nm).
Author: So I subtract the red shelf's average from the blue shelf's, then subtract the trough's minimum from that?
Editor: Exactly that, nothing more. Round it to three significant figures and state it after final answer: -6.44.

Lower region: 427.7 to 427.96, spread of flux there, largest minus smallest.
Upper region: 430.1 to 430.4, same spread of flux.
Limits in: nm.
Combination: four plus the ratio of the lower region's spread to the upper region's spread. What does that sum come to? 4.2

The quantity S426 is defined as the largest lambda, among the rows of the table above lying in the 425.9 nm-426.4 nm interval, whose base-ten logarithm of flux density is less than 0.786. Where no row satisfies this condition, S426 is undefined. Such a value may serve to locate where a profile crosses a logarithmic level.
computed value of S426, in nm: 426.142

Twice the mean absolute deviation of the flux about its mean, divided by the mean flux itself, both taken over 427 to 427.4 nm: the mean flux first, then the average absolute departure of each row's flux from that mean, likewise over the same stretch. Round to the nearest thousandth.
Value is 0.137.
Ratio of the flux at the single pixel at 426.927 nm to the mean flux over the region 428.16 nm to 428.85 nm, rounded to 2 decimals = 0.93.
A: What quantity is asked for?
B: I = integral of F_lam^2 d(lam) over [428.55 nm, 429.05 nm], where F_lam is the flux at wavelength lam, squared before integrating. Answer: 19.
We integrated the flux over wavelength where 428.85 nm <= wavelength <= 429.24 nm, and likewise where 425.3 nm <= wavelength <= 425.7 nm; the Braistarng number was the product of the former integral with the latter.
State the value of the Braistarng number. 6.7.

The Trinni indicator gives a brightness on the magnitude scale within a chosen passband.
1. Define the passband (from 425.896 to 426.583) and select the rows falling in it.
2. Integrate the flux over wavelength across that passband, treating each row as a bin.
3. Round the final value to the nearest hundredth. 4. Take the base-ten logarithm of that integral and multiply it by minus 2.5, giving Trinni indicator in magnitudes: -1.59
